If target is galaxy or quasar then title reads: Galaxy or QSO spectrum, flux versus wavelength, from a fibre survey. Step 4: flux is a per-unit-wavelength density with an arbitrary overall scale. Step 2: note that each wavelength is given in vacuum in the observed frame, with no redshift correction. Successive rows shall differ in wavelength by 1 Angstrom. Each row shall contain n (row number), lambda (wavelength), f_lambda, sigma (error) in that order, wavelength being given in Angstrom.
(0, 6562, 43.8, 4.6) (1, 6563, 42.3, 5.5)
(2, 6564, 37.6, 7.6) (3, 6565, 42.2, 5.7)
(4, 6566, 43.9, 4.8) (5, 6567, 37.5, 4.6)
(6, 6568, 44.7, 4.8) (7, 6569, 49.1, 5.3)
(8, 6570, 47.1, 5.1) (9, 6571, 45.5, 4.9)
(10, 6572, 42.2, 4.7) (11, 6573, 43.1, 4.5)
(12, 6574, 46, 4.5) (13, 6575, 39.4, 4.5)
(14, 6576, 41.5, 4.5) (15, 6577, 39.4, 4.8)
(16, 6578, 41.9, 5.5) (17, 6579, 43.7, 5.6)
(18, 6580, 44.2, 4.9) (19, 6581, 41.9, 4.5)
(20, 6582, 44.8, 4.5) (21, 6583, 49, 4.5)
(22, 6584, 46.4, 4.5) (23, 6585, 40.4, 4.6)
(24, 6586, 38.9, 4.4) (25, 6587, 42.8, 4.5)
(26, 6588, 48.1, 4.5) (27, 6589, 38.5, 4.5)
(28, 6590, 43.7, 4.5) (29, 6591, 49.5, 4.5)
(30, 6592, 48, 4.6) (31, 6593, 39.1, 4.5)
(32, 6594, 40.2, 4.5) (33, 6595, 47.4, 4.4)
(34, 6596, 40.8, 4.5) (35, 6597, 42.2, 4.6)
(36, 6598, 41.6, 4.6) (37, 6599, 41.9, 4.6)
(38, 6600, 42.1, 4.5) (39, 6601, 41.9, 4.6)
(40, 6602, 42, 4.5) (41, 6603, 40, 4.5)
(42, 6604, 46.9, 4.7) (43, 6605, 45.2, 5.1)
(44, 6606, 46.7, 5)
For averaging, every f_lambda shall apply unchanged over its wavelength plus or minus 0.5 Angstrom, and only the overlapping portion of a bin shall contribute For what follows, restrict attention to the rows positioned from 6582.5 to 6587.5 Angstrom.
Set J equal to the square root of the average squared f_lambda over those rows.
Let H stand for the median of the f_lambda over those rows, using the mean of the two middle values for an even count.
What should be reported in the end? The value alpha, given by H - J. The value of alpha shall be -0.9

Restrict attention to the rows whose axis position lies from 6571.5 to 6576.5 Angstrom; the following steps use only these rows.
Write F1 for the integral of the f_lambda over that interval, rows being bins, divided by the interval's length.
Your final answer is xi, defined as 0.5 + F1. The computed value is 42.9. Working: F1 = 42.4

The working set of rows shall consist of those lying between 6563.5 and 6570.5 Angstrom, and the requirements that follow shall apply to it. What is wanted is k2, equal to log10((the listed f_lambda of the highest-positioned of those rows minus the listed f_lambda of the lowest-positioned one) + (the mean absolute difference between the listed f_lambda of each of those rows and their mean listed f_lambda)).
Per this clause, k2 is 1.11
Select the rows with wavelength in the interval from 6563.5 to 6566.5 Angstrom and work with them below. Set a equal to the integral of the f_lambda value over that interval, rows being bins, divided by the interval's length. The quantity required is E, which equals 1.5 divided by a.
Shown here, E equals 0.0364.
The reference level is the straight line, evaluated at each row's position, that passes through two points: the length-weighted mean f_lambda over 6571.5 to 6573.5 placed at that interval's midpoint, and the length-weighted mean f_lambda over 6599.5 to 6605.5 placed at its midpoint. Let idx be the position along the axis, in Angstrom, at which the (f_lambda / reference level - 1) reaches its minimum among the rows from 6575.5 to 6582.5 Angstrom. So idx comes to 6577 Angstrom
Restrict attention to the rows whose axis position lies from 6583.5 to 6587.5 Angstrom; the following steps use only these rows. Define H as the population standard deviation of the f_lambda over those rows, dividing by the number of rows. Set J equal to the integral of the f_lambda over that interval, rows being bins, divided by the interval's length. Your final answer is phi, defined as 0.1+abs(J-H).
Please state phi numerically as 39.4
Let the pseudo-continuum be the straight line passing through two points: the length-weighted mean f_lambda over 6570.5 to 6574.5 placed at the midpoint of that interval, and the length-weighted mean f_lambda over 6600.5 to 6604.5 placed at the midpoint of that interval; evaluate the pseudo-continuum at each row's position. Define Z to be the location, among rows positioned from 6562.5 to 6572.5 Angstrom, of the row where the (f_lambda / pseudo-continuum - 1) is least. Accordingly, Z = 6564 Angstrom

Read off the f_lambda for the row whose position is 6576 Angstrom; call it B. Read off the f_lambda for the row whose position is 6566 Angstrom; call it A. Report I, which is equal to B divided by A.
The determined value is 0.95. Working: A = 43.9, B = 41.5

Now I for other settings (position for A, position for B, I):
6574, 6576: 0.90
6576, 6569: 1.18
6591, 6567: 0.76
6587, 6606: 1.09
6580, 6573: 0.98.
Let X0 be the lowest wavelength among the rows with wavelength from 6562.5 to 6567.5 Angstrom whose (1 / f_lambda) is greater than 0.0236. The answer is 6563 Angstrom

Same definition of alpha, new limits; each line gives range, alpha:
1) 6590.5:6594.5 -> -0.3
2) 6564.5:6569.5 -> 0.3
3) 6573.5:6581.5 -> -0.4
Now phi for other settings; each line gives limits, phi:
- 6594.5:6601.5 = 40.6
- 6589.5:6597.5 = 40.3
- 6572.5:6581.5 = 40.4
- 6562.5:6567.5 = 38.2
